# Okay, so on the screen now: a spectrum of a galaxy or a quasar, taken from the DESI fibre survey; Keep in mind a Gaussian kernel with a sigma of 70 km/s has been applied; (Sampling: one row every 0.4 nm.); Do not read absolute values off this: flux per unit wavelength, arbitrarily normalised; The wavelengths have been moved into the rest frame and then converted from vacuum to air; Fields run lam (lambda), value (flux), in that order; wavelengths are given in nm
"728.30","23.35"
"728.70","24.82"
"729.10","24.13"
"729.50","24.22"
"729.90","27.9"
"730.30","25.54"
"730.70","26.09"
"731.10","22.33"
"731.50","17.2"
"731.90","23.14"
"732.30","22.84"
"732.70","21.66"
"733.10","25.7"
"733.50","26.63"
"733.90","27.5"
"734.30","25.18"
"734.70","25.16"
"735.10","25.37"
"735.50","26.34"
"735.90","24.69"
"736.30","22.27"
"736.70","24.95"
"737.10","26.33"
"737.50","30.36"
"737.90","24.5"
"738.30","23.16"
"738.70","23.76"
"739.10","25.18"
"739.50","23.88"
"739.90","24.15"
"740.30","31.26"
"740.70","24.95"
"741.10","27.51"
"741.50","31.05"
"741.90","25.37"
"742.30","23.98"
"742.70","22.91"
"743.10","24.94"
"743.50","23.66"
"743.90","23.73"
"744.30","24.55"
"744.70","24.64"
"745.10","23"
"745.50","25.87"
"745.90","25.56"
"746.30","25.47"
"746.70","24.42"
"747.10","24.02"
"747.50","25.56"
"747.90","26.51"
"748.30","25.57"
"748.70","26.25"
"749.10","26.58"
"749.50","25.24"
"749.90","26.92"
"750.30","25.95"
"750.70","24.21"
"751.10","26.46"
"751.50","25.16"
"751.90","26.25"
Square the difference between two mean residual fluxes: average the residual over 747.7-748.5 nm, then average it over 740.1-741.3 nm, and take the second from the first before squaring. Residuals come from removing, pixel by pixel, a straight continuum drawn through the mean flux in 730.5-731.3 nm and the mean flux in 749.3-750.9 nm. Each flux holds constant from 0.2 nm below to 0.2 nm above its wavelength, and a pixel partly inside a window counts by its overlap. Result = 5.7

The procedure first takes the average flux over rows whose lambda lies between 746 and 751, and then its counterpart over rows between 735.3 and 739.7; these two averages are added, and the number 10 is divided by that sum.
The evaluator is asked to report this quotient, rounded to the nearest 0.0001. 0.1976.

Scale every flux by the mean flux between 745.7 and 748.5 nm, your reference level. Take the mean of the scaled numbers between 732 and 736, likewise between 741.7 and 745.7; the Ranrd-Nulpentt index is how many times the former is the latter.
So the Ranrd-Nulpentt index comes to 1.03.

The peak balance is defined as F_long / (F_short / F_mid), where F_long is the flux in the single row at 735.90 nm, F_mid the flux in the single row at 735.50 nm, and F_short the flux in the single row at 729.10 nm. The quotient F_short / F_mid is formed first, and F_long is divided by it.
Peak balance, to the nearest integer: 27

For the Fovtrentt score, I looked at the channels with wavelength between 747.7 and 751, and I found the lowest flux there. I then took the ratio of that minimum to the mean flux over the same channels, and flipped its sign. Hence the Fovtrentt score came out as -0.93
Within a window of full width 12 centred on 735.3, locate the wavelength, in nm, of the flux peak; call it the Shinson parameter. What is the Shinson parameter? 740.30 nm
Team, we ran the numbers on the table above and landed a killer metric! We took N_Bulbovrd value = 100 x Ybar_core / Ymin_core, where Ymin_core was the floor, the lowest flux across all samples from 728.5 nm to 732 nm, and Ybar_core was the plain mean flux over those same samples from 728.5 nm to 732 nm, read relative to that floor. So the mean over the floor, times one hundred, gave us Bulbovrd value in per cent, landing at 139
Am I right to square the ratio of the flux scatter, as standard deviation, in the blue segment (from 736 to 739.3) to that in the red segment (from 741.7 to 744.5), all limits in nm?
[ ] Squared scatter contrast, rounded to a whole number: 9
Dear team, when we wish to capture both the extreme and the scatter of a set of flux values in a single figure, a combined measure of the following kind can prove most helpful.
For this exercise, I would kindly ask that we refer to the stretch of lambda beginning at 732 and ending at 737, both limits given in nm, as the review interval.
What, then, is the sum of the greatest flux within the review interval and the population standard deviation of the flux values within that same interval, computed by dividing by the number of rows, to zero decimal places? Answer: 29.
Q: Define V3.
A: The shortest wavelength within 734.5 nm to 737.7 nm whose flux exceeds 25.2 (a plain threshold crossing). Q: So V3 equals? 735.10 nm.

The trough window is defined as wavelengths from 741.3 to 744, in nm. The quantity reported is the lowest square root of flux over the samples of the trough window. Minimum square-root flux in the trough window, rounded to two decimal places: 4.79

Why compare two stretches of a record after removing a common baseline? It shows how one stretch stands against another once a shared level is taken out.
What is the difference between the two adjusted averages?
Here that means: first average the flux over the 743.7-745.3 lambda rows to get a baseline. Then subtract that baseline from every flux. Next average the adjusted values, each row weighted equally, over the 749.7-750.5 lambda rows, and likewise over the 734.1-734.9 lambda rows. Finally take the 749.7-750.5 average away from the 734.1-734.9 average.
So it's -1.3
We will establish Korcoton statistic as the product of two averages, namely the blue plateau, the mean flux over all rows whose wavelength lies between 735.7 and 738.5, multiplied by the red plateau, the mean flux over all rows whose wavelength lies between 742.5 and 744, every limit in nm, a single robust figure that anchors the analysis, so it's 600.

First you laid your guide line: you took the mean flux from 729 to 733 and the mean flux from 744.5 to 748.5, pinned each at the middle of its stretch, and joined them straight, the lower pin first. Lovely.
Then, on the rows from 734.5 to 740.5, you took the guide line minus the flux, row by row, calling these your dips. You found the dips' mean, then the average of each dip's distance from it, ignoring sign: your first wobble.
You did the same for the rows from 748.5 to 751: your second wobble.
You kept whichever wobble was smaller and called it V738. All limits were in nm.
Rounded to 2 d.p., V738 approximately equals 0.78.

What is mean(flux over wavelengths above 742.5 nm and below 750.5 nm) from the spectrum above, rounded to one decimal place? 25.1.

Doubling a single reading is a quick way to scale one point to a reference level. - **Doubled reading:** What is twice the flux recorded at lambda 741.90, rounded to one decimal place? 50.7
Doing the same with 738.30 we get 46.3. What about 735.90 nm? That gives 49.4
